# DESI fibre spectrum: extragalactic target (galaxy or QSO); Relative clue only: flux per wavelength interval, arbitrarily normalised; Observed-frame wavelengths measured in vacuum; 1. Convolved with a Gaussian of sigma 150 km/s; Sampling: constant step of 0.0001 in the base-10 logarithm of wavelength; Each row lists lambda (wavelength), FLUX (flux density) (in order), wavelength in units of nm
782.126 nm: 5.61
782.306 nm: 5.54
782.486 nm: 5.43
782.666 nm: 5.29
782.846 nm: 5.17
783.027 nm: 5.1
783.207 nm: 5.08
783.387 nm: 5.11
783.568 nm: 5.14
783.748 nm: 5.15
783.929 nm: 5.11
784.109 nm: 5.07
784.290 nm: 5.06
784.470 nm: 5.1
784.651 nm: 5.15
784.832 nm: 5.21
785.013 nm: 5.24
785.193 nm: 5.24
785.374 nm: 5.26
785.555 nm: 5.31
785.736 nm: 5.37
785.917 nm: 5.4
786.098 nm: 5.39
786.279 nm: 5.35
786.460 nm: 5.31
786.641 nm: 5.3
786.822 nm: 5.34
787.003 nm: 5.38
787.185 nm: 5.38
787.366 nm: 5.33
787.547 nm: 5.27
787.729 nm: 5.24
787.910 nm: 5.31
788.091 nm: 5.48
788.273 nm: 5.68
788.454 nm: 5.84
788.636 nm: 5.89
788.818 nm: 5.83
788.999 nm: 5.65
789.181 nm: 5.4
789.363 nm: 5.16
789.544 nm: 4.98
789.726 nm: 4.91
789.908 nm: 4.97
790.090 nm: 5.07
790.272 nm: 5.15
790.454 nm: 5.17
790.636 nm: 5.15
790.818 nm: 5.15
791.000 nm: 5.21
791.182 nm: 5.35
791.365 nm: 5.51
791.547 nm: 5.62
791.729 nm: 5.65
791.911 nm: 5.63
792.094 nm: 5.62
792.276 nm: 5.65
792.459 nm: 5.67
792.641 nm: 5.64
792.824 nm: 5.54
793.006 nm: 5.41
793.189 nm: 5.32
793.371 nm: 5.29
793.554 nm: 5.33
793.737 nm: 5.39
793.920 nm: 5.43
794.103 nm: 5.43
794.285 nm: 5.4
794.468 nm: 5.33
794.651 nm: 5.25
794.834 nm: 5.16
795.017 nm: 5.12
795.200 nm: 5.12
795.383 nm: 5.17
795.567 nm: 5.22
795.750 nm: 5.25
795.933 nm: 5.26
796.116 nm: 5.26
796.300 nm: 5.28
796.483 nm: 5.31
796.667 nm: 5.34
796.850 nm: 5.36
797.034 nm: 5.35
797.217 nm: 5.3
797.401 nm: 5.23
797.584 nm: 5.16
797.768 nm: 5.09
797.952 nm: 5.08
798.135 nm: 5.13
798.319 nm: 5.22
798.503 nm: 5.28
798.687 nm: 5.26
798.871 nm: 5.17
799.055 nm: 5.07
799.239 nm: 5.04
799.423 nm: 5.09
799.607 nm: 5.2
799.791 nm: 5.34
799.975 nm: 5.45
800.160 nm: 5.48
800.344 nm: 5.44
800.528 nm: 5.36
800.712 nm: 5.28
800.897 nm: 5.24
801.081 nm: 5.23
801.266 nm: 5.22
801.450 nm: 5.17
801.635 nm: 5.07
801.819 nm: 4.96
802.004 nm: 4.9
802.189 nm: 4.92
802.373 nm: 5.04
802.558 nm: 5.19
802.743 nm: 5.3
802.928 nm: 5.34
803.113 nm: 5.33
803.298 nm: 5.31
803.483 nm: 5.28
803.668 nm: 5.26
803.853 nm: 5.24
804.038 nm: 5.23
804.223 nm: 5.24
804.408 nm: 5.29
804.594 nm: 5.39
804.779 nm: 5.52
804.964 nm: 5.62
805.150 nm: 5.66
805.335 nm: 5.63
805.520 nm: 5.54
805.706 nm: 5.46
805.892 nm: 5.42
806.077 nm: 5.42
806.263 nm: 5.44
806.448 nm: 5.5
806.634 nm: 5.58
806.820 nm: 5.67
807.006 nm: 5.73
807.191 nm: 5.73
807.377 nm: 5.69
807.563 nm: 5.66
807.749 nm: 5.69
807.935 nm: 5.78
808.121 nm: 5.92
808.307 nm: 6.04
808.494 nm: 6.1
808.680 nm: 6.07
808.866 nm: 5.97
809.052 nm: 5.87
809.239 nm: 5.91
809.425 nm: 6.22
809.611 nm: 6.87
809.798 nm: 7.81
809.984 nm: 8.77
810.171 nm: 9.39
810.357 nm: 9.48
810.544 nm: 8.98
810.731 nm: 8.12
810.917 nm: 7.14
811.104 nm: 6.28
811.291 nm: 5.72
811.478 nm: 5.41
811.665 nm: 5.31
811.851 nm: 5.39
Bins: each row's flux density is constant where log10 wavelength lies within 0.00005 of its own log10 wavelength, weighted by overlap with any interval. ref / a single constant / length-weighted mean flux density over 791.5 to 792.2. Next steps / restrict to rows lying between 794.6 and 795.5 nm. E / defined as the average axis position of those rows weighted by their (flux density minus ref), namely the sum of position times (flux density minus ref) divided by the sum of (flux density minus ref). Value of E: 795.03 nm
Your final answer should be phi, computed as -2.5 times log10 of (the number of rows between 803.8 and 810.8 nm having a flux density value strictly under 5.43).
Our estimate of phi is -2.1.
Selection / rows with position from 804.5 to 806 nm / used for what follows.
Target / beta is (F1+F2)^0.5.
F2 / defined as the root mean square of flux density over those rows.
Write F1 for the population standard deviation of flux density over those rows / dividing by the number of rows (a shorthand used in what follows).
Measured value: 2.37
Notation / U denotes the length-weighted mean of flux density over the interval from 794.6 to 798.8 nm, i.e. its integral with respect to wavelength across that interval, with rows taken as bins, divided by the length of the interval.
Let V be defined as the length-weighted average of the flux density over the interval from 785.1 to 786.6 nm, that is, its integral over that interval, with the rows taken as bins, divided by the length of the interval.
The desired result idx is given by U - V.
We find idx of -0.10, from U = 5.23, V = 5.33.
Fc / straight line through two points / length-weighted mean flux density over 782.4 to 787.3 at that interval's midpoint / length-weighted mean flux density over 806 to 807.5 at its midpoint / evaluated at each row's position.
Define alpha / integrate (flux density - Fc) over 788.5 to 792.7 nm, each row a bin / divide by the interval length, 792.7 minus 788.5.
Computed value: 0.06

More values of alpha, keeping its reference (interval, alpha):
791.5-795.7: 0.02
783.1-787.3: -0.01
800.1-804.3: -0.31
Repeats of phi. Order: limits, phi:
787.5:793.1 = -3.0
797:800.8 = -3.1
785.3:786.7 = -2.3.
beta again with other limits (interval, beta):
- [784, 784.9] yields 2.27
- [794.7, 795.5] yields 2.27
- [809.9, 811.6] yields 3.06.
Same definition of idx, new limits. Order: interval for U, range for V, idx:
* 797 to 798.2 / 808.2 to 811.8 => -1.71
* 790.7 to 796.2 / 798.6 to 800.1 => 0.17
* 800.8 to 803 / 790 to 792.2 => -0.23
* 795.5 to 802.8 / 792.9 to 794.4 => -0.17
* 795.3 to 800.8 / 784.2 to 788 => -0.03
